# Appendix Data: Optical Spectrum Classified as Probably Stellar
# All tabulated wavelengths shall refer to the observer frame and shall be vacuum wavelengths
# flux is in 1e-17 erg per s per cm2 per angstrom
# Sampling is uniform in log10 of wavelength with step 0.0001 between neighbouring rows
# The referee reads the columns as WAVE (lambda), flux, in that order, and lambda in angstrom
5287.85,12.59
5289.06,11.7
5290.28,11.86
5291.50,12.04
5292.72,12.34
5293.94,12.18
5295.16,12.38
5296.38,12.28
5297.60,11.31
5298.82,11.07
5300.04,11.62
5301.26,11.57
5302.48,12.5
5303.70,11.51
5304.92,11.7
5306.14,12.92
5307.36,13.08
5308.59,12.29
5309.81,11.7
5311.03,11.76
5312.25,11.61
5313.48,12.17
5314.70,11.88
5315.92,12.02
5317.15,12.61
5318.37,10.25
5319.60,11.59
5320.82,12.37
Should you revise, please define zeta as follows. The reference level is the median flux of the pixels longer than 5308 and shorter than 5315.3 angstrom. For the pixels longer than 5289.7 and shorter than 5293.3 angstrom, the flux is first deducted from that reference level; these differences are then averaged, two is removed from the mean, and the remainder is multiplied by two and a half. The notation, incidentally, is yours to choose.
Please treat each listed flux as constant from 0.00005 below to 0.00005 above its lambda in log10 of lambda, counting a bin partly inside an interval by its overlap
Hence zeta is -5.65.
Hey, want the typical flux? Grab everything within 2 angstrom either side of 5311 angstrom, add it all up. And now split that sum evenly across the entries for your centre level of 11.7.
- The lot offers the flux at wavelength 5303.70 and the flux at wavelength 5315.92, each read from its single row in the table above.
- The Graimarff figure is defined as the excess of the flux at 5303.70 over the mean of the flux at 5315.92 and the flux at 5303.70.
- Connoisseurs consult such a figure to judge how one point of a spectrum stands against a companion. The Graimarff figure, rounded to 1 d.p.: -0.3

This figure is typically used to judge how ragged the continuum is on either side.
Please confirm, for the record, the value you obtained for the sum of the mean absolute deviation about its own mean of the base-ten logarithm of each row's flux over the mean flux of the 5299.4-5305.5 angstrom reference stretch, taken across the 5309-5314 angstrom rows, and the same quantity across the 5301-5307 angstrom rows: 0.0257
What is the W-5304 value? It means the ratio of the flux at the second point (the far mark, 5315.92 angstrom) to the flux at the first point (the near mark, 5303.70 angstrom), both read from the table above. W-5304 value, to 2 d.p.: 1.04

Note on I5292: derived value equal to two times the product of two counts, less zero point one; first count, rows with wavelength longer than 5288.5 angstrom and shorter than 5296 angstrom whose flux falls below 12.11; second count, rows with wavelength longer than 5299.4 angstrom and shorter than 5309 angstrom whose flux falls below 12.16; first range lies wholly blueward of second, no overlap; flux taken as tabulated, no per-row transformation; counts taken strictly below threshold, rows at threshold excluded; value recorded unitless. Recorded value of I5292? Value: 24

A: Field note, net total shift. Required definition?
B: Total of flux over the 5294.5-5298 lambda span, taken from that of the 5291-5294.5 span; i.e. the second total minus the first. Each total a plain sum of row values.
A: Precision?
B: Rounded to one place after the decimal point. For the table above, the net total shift 0.6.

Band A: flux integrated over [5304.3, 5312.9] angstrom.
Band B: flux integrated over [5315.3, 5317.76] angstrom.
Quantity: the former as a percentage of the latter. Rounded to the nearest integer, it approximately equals 345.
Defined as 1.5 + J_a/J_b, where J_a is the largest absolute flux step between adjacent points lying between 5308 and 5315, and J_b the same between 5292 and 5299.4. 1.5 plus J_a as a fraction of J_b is 2.1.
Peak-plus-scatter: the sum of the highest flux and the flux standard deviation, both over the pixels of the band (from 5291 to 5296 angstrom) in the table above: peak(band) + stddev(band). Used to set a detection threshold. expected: 12.5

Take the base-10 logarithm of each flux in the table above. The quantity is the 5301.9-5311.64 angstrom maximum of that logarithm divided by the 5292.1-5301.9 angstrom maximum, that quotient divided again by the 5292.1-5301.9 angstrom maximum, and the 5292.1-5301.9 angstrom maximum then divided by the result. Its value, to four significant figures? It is 1.168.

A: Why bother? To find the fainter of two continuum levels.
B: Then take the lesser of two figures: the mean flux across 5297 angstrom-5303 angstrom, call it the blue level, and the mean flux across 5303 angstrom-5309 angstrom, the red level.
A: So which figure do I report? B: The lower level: 11.6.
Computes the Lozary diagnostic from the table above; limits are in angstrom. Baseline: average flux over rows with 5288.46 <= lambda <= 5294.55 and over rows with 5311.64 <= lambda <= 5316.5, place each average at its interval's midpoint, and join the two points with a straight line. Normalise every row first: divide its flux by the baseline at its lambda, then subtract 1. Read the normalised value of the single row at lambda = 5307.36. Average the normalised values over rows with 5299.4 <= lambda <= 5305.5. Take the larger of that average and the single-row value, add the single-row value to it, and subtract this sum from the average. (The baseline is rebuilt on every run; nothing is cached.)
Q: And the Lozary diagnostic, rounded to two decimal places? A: -0.21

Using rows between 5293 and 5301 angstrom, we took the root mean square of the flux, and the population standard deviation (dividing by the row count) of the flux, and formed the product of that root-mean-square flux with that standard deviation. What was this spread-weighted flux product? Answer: 5.9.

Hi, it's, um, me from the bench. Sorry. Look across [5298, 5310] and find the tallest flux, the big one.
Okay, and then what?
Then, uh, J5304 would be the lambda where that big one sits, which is 5307.36 angstrom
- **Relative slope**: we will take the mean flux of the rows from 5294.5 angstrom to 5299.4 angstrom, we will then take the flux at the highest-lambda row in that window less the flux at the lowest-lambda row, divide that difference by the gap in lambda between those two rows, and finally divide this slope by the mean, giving -0.030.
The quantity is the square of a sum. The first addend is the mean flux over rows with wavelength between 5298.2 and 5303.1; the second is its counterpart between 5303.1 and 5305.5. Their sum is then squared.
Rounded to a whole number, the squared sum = 543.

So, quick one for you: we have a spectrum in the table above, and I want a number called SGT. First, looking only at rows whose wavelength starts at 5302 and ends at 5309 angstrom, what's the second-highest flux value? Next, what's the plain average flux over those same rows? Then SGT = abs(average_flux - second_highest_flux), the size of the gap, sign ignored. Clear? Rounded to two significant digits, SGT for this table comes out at 0.59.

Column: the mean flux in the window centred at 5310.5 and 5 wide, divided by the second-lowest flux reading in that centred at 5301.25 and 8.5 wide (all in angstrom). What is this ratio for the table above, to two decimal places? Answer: 1.05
